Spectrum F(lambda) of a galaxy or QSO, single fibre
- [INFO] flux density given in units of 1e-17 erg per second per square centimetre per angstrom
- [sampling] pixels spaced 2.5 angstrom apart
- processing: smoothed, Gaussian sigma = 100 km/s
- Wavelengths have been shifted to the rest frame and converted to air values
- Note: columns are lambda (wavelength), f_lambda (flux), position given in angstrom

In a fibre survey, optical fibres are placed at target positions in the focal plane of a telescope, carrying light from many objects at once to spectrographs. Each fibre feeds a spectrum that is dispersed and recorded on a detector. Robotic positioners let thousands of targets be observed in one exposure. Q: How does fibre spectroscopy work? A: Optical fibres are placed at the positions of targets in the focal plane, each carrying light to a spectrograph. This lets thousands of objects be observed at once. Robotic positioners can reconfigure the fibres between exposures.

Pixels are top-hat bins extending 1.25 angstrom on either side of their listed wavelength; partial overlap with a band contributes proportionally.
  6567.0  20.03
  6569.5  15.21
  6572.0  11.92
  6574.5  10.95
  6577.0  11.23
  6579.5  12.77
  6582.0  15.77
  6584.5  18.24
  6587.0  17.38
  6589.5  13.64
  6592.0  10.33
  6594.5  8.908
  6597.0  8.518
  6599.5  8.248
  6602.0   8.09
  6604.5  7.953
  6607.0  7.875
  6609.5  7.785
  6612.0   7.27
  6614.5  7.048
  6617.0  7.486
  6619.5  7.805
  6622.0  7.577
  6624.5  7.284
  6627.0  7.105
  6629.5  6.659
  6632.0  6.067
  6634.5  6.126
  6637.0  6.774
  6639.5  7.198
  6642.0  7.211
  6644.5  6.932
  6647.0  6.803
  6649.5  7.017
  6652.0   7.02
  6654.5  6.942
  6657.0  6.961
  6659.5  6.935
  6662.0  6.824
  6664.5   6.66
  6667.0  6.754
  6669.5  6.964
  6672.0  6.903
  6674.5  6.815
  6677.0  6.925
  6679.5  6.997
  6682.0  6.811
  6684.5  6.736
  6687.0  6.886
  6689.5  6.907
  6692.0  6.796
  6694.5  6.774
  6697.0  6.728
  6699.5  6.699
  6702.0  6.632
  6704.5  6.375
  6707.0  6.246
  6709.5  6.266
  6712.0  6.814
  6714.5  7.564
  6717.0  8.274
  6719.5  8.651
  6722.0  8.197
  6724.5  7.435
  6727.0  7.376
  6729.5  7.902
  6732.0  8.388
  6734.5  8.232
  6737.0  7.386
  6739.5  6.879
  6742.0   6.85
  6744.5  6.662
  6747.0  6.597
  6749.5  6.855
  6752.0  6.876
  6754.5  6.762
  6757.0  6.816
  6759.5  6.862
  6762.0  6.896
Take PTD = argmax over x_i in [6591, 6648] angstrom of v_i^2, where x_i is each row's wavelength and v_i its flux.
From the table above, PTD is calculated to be 6592.0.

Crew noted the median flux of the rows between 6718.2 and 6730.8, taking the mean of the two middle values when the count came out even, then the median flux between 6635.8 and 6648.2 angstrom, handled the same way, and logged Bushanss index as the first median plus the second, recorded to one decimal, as 14.8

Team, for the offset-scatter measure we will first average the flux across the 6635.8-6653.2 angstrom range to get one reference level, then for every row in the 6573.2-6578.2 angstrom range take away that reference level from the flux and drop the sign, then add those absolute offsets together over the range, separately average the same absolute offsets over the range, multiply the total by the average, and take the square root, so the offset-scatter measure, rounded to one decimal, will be 5.8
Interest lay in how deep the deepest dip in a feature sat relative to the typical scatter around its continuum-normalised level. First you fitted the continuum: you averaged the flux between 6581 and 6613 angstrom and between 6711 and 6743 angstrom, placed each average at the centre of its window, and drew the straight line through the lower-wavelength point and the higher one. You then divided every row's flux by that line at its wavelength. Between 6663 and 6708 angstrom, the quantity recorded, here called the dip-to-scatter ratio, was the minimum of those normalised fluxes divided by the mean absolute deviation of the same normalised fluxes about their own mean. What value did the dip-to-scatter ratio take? 41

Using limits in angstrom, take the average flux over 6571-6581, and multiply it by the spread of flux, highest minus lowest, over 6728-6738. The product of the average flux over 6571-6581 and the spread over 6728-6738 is 12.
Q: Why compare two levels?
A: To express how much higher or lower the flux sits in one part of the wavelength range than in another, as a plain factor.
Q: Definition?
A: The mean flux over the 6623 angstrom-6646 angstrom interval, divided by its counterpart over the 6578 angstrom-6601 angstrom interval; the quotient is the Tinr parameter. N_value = 0.54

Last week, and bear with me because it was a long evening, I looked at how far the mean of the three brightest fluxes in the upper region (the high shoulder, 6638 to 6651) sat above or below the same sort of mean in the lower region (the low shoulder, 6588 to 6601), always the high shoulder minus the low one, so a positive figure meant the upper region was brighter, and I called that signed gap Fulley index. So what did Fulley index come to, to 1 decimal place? -3.8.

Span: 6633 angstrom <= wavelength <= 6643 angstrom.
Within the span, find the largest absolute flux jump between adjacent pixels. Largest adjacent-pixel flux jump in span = 0.65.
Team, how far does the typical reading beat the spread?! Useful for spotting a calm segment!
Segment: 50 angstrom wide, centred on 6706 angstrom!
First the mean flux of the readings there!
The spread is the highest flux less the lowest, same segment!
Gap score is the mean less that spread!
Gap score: 4.7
